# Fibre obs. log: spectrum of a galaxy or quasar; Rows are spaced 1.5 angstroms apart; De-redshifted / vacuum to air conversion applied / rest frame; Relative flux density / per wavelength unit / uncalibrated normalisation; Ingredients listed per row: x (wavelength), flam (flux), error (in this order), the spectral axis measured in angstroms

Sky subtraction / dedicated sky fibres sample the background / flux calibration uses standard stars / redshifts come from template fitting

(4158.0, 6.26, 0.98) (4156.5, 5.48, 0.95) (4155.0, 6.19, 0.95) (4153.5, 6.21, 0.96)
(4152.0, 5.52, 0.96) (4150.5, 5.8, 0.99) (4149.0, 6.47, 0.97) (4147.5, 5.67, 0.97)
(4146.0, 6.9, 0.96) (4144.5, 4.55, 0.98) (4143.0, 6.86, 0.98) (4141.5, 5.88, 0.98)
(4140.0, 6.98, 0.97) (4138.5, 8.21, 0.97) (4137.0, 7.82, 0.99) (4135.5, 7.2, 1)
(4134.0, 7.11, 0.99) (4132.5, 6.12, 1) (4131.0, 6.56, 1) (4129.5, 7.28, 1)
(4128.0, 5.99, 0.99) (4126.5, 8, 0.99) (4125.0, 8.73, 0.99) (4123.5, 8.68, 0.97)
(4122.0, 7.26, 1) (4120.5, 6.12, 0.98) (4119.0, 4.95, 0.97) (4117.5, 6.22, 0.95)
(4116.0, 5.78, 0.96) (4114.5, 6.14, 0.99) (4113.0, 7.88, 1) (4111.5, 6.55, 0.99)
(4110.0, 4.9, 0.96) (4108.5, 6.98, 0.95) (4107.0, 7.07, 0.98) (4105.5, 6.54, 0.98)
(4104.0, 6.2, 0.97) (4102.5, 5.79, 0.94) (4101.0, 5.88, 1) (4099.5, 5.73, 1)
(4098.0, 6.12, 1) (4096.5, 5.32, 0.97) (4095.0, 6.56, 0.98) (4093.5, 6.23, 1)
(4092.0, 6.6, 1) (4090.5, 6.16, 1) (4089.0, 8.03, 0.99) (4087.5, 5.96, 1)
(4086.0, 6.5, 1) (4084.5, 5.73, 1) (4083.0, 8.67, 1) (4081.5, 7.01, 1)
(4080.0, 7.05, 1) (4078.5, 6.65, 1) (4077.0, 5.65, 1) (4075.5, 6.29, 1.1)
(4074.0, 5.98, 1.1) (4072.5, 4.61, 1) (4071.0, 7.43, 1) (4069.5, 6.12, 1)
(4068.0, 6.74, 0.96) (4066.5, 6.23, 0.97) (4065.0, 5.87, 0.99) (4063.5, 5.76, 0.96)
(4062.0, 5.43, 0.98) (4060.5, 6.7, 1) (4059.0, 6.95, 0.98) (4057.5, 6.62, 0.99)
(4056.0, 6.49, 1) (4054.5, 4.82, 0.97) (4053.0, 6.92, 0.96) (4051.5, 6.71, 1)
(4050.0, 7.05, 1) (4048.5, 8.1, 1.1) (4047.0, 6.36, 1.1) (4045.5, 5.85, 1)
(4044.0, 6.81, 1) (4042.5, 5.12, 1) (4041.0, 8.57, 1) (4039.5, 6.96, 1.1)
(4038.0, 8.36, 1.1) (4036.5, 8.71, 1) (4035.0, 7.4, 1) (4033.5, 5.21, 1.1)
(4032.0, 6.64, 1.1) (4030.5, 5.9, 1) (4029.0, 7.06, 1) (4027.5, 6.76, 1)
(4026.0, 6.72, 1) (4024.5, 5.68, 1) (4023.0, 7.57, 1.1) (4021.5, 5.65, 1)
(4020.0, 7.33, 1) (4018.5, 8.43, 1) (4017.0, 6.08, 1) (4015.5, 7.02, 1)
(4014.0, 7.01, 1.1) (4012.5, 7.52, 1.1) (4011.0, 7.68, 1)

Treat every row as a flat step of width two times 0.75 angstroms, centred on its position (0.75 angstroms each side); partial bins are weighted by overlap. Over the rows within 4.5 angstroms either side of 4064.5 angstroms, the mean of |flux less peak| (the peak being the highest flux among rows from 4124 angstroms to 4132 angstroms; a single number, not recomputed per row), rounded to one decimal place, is 2.6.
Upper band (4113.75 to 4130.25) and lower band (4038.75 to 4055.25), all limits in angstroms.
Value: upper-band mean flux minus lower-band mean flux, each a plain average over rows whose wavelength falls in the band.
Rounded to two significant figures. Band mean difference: 0.17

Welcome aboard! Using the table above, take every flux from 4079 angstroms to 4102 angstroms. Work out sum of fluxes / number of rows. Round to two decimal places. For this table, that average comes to 6.50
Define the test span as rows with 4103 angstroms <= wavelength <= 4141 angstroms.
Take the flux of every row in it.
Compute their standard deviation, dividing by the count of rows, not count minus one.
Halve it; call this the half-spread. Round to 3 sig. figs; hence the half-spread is 0.496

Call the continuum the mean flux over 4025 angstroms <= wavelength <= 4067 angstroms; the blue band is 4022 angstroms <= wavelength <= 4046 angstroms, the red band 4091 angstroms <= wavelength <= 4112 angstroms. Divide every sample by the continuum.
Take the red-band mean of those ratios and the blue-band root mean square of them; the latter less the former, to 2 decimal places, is 0.11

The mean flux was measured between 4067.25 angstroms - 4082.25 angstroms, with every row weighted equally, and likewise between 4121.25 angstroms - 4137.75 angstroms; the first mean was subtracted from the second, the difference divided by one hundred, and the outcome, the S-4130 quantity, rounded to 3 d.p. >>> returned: 0.010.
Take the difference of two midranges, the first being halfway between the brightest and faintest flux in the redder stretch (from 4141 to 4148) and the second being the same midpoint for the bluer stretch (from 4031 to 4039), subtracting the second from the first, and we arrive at -1.2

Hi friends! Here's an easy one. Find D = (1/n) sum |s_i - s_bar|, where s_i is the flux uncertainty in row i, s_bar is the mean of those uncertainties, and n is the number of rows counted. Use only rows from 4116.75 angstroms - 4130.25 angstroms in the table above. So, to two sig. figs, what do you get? 0.013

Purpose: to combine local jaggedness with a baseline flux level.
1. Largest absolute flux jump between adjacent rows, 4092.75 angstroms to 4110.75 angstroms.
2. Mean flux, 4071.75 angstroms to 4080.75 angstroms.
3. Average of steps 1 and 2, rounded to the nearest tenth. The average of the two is 4.1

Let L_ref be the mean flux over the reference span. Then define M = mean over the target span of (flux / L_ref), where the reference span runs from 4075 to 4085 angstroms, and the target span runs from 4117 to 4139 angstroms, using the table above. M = 1.05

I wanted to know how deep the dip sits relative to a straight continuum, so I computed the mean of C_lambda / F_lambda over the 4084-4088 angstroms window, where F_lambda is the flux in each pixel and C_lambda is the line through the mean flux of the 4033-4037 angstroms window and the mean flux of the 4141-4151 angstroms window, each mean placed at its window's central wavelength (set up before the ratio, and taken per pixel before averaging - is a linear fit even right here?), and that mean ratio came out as 1.09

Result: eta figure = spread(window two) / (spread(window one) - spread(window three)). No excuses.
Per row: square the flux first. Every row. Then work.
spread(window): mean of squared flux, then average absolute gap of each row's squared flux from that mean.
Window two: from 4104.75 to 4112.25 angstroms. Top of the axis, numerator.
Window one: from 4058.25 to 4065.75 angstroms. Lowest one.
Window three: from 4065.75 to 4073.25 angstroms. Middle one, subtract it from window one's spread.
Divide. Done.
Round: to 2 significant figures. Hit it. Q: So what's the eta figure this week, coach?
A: -4.1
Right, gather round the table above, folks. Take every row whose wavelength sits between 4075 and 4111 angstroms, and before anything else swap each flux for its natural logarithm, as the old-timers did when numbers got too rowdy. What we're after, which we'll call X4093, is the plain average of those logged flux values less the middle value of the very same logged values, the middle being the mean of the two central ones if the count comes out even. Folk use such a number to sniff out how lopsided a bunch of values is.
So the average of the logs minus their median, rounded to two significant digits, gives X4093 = 0.015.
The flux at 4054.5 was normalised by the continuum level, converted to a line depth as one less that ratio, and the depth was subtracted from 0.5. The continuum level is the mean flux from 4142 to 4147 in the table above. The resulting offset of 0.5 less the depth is 0.3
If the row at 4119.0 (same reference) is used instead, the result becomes 0.3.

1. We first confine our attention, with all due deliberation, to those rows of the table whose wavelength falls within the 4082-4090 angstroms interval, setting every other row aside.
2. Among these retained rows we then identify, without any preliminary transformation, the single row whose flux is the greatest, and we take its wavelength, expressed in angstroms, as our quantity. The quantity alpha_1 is 4083.0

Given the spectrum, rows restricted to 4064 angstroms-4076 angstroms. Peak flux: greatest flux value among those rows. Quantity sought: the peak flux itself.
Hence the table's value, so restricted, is 7.43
